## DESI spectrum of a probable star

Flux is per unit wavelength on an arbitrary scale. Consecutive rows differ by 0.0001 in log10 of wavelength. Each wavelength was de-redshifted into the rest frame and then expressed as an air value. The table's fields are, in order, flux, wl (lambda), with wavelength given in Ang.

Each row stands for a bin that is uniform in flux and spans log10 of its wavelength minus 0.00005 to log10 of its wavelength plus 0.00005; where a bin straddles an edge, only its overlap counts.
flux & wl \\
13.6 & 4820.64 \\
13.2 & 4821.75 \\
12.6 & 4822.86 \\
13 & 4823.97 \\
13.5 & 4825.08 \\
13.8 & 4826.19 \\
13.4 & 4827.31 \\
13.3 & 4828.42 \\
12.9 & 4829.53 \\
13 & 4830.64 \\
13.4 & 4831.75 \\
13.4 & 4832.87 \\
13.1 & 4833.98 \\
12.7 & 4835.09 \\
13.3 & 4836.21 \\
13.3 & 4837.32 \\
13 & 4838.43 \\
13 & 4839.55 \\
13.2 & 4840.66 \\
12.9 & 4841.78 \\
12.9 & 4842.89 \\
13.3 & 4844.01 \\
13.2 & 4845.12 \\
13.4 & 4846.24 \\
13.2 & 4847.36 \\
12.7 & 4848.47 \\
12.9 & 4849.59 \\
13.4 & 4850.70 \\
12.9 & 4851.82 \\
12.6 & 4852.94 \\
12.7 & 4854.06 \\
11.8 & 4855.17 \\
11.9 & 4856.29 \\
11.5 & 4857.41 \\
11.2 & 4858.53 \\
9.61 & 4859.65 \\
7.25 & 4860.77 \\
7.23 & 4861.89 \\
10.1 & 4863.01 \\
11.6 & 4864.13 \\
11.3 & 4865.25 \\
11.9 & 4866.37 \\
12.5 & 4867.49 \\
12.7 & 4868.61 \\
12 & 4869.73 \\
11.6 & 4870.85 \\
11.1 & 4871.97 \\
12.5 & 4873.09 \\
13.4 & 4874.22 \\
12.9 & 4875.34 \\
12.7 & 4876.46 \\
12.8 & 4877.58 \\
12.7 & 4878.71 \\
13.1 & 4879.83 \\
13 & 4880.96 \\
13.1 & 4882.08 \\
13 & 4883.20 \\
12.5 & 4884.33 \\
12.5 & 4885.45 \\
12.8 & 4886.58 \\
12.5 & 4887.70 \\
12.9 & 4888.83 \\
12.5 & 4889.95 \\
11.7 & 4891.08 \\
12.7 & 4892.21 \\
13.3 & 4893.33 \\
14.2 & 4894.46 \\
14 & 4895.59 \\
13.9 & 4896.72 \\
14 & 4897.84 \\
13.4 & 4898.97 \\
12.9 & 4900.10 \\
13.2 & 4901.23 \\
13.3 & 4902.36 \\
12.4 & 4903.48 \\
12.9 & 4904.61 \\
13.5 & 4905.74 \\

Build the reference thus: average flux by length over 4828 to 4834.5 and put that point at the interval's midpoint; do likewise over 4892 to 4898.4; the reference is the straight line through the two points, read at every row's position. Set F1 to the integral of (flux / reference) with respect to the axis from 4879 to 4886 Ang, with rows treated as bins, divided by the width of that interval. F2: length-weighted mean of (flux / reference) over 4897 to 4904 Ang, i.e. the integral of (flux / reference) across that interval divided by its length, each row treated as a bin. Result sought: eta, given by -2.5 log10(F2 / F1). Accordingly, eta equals -0.02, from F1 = 0.94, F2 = 0.961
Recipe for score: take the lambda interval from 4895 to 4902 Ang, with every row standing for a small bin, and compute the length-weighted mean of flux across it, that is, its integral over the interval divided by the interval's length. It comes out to 13.6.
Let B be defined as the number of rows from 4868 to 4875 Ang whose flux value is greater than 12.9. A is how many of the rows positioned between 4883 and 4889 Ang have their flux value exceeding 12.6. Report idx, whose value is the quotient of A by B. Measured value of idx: 3.0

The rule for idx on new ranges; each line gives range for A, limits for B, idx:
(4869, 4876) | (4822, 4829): 0.4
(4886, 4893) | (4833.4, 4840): 0.6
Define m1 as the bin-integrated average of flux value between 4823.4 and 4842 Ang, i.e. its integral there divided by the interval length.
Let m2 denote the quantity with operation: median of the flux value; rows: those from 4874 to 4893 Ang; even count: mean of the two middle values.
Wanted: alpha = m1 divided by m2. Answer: 1.03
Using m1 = 13.2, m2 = 12.8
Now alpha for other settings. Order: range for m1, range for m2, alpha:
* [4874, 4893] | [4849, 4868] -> 1.08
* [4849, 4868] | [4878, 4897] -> 0.88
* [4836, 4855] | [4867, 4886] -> 1.03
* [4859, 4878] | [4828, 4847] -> 0.86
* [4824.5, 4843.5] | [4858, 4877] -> 1.14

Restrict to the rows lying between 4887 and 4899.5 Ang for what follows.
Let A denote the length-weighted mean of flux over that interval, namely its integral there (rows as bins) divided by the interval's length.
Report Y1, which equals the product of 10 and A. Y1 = 132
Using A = 13.2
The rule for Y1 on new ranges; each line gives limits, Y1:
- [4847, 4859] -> 124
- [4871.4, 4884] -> 127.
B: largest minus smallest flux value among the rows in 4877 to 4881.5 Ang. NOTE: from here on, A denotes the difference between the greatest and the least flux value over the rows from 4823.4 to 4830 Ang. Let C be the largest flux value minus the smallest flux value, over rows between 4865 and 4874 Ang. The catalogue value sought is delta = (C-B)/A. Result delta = 1.3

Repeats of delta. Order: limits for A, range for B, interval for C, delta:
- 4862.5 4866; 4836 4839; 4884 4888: 0.0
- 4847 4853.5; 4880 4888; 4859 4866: 4.7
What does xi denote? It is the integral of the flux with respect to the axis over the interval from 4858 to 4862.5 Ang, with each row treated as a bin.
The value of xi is 39.7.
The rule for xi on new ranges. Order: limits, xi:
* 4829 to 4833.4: 57.9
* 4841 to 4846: 65.5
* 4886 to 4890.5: 57.1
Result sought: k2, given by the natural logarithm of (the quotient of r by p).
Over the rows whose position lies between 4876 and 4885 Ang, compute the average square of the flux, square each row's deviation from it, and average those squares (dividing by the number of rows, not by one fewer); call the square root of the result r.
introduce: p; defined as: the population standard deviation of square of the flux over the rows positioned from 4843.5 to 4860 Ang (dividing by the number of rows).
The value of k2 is -1.5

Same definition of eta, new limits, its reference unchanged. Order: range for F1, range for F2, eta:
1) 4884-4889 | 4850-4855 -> -0.04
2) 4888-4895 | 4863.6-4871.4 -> 0.06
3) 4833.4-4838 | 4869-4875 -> 0.11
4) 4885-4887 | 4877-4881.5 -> -0.03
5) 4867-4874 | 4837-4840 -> -0.11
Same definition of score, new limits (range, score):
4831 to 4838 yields 13.2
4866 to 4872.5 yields 12.0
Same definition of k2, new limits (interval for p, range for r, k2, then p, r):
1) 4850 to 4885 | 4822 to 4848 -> -1.5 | 32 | 7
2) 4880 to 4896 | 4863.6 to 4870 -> -0.3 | 16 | 12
